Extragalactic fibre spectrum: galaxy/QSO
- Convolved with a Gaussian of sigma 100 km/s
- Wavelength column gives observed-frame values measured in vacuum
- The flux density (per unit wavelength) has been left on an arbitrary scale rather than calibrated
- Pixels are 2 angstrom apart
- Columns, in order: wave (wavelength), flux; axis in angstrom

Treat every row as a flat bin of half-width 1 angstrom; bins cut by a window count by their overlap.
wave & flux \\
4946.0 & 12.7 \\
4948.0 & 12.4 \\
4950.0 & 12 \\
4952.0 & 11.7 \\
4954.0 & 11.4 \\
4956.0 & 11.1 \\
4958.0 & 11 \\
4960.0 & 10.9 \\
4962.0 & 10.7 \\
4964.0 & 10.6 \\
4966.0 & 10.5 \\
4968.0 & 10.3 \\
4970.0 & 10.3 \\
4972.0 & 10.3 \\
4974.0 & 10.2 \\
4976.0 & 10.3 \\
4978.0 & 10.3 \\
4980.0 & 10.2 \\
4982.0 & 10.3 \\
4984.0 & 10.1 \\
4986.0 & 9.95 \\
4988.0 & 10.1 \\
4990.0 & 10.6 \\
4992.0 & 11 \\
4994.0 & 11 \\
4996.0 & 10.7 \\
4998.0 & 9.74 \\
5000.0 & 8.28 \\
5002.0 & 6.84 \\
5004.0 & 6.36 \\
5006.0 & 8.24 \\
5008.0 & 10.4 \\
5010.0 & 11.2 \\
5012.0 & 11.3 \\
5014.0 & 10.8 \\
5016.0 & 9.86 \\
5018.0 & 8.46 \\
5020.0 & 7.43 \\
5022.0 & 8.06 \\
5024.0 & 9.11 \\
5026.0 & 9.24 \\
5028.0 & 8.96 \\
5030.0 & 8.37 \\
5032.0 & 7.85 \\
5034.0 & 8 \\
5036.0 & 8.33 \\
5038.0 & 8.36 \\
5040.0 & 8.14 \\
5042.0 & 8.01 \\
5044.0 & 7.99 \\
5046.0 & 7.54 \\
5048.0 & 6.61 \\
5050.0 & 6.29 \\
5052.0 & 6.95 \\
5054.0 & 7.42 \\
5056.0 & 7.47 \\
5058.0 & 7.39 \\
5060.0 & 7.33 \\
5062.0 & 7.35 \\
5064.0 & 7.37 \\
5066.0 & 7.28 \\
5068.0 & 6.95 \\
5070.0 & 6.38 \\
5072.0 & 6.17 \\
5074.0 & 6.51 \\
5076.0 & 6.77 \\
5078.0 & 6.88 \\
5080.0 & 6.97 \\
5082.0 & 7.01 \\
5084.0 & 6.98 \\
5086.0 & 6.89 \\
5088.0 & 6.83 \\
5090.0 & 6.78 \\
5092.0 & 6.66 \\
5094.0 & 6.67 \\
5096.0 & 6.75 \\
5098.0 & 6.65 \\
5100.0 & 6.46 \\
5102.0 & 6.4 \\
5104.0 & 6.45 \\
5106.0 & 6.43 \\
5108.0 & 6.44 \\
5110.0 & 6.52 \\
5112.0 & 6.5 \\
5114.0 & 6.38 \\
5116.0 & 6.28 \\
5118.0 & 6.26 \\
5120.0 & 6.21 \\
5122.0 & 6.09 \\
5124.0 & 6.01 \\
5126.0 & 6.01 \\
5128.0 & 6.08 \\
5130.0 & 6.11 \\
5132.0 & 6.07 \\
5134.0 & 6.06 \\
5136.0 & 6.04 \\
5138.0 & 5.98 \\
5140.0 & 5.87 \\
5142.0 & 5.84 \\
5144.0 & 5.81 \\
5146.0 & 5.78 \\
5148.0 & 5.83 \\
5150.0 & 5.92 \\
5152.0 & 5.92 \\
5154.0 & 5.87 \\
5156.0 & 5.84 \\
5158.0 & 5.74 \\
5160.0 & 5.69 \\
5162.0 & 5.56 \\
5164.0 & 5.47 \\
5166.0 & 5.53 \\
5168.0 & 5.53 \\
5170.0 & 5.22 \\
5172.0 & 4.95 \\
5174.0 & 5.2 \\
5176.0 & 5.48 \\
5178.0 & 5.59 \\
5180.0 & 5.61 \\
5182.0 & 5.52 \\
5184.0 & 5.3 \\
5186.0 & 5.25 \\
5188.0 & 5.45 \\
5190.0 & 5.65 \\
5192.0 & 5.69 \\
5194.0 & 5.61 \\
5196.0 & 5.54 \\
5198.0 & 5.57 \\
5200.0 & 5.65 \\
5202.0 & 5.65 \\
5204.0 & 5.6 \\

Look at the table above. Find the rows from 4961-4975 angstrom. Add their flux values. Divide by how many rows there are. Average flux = 10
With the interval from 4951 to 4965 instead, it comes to 11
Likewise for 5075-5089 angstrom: 7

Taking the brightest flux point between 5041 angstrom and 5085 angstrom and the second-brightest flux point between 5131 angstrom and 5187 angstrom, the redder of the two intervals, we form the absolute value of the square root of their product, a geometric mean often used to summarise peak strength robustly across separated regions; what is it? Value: 6.97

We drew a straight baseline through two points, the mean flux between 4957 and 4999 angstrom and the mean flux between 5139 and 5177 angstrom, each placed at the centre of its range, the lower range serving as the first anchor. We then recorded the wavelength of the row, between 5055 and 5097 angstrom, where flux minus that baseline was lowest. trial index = 5072.0 angstrom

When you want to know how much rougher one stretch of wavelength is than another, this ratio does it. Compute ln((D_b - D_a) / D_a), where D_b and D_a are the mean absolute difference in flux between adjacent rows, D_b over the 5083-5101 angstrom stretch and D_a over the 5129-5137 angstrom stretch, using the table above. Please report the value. 1.0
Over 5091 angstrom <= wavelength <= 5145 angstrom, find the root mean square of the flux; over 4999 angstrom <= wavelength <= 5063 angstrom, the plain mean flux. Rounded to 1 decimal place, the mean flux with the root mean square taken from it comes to 2.0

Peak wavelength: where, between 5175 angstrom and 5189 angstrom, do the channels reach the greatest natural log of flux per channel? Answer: 5180.0 angstrom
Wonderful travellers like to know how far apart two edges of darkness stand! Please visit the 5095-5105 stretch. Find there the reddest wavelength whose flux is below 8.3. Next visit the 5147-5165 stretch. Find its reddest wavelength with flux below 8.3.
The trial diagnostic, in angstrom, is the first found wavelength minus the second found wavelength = -60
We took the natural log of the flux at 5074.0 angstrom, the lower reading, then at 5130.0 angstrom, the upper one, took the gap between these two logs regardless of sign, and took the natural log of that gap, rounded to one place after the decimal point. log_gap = -2.8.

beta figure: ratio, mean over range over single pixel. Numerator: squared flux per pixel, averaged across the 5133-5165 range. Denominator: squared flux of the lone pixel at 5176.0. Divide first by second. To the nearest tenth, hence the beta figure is 1.1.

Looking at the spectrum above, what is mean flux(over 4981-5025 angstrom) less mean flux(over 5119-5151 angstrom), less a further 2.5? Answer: 1.1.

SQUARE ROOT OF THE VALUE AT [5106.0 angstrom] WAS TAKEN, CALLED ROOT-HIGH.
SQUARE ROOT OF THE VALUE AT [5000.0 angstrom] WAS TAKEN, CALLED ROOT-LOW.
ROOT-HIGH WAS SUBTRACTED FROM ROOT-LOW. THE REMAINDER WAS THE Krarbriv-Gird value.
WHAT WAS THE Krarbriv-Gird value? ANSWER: 0.34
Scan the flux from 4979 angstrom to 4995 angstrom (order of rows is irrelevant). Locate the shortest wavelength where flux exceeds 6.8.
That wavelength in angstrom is 4980.0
